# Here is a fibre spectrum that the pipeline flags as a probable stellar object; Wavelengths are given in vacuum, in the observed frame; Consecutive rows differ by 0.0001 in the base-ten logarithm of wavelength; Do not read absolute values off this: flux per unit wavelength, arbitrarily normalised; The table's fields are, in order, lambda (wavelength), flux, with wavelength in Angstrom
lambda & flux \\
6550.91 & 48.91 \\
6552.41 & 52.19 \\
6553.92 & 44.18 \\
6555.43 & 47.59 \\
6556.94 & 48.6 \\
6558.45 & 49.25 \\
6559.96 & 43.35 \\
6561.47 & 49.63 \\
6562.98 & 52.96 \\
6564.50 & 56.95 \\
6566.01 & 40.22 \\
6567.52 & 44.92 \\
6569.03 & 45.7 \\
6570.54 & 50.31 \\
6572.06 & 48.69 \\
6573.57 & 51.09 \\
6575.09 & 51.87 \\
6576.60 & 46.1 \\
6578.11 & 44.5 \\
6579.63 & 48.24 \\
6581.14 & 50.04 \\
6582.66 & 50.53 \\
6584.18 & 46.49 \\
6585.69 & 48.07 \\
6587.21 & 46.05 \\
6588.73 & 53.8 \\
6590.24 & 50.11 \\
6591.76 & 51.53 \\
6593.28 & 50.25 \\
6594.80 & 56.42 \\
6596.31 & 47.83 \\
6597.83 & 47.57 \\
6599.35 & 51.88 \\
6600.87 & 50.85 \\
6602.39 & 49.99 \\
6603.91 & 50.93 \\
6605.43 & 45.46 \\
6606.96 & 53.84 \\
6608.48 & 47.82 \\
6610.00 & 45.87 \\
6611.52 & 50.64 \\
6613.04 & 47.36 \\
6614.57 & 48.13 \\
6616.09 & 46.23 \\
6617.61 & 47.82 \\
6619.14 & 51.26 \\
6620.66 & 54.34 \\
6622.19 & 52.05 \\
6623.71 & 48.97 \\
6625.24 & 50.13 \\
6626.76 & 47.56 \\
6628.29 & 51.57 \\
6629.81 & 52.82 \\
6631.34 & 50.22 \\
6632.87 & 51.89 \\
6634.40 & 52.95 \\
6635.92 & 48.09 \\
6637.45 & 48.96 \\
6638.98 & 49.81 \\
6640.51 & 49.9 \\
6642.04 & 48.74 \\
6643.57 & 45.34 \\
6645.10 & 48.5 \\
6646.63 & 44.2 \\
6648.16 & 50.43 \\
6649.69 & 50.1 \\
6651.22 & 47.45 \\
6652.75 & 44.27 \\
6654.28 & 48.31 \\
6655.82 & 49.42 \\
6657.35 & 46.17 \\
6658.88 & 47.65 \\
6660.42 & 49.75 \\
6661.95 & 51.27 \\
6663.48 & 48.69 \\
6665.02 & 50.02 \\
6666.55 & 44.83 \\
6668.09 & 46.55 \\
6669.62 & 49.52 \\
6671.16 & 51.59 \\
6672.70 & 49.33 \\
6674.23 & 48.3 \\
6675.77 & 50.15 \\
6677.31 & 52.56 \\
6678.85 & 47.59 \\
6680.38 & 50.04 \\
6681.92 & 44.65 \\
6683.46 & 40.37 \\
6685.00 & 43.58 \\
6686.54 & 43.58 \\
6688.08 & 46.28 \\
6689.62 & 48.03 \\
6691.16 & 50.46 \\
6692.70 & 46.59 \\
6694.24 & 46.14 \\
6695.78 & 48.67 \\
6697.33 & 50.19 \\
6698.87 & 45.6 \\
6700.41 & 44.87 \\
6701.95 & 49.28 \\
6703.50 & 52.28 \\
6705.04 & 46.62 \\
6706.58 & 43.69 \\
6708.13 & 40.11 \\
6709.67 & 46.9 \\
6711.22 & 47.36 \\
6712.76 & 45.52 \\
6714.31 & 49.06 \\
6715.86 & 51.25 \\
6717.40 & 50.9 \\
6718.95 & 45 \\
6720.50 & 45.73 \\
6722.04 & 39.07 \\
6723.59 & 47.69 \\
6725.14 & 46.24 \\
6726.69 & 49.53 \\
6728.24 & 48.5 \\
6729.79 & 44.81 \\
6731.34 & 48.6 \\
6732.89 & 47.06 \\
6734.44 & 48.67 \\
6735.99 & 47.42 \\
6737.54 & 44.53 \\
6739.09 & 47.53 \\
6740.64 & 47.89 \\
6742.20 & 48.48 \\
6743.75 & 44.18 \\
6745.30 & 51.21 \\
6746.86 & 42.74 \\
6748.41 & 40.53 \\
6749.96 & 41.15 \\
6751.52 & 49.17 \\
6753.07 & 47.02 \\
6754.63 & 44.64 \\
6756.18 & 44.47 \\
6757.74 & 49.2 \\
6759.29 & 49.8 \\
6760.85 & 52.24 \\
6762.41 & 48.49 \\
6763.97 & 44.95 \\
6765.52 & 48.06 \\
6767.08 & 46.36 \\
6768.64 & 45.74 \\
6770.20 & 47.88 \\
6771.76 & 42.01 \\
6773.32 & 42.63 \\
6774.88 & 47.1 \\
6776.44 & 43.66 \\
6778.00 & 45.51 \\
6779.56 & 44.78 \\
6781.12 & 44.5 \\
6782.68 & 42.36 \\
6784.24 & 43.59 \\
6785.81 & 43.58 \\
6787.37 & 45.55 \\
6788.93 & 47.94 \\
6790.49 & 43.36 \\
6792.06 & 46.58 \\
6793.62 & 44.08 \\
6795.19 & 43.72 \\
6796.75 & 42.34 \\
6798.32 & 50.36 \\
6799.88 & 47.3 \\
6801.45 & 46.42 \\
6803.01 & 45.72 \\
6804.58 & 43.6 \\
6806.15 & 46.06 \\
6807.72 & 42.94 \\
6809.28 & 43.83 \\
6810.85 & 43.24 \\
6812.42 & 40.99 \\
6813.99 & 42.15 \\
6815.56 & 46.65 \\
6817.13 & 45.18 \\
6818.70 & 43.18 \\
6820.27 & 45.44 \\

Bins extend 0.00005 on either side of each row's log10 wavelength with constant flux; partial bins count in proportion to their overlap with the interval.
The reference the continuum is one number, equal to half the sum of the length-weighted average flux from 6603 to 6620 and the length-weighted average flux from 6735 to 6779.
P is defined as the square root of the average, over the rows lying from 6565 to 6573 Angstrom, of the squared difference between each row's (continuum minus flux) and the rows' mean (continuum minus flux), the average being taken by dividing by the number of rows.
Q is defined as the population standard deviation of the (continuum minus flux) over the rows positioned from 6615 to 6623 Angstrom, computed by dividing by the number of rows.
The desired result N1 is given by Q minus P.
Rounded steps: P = 3.5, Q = 2.9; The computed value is -0.5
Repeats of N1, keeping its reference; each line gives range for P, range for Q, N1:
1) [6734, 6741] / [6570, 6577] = 0.6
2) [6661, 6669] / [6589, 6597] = 0.5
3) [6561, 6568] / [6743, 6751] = -2.0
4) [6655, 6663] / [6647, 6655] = 0.4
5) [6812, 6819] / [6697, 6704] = 0.8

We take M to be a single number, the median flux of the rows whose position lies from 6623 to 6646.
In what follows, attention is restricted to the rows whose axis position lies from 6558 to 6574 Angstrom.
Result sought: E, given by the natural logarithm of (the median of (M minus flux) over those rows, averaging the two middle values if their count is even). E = -0.58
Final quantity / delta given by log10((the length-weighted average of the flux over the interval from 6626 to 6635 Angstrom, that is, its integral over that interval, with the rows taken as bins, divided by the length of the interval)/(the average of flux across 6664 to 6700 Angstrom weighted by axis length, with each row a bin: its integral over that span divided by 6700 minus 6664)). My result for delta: 0.031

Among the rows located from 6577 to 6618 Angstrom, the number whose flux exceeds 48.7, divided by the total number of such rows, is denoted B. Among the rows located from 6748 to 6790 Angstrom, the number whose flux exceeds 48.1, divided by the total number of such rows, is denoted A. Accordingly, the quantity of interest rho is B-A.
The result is 0.3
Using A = 0.2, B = 0.48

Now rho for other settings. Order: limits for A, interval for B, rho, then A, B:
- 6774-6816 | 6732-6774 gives 0.1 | 0.0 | 0.19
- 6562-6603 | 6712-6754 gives -0.4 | 0.6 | 0.22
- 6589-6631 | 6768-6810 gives -0.6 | 0.7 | 0.04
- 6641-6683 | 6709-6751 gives -0.4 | 0.6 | 0.19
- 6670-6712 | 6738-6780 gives -0.2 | 0.4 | 0.19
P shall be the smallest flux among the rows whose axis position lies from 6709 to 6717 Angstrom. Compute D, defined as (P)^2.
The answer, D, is 2072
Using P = 45.52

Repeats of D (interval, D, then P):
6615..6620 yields 2137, 46.23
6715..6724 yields 1526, 39.07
